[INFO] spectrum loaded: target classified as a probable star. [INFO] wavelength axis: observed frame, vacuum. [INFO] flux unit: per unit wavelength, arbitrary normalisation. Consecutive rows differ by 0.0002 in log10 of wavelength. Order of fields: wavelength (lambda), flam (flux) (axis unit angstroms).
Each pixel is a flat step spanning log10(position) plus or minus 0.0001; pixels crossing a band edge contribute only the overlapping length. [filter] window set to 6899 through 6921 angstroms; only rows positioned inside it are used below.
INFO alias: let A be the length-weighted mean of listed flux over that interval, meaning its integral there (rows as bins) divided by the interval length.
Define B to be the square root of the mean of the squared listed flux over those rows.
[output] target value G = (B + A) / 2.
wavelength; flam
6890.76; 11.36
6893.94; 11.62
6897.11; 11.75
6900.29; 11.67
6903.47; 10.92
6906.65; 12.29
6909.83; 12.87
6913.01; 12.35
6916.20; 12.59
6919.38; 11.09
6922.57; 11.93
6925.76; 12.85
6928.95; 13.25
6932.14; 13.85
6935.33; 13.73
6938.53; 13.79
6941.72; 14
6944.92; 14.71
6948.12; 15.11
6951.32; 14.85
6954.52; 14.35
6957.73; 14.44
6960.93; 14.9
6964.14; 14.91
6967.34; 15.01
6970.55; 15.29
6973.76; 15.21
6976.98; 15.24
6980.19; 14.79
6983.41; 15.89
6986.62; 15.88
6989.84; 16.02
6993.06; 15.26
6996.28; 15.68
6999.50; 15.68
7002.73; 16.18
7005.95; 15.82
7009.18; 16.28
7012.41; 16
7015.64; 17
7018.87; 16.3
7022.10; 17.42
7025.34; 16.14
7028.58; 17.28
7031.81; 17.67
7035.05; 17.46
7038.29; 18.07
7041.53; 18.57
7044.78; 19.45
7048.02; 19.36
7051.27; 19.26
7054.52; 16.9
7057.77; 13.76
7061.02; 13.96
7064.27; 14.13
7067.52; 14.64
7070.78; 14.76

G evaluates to 12.0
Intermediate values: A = 12.0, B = 12.0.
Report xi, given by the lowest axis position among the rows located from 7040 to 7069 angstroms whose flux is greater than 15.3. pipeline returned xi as 7041.53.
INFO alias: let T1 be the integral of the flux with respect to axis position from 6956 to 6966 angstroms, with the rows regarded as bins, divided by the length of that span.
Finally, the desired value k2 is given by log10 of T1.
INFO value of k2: 1.17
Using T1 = 14.8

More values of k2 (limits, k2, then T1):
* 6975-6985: 1.18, 15.3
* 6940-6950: 1.16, 14.6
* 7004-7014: 1.21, 16.0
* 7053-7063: 1.17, 14.8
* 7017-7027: 1.22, 16.6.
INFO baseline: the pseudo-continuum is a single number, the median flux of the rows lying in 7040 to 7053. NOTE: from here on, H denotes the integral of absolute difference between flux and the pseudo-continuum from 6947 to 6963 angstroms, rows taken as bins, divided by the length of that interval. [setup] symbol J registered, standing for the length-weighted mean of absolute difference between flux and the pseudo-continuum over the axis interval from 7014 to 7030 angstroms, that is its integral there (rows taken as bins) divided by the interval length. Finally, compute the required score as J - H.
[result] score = -2.1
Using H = 5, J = 2.5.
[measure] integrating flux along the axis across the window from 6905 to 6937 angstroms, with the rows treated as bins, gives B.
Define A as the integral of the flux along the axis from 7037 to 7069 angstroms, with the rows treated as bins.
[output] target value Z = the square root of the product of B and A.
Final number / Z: 467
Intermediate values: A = 538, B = 406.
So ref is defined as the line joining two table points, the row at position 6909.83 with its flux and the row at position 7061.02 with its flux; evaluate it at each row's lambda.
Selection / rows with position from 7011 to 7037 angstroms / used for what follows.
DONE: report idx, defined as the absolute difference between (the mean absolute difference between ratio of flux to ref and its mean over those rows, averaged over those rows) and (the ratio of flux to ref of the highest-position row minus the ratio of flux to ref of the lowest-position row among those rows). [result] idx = 0.05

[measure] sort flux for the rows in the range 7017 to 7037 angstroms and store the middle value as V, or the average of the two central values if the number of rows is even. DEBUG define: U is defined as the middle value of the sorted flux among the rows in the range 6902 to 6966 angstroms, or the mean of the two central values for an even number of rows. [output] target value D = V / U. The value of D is 1.26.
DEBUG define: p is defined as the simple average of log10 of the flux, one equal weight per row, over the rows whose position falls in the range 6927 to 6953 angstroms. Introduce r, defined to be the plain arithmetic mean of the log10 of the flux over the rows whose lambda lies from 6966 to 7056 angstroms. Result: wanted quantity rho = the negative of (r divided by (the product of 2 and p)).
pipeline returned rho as -0.530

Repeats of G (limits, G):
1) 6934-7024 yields 15.4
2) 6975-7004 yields 15.6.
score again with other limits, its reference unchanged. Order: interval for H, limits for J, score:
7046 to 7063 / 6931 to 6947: 2.6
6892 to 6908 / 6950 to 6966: -3.1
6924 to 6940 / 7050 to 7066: -2.0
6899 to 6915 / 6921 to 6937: -1.1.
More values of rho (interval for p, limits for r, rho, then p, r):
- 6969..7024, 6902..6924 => -0.449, 1.20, 1.079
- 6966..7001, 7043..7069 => -0.509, 1.19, 1.211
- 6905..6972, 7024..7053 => -0.554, 1.14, 1.258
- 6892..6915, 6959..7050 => -0.564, 1.08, 1.213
